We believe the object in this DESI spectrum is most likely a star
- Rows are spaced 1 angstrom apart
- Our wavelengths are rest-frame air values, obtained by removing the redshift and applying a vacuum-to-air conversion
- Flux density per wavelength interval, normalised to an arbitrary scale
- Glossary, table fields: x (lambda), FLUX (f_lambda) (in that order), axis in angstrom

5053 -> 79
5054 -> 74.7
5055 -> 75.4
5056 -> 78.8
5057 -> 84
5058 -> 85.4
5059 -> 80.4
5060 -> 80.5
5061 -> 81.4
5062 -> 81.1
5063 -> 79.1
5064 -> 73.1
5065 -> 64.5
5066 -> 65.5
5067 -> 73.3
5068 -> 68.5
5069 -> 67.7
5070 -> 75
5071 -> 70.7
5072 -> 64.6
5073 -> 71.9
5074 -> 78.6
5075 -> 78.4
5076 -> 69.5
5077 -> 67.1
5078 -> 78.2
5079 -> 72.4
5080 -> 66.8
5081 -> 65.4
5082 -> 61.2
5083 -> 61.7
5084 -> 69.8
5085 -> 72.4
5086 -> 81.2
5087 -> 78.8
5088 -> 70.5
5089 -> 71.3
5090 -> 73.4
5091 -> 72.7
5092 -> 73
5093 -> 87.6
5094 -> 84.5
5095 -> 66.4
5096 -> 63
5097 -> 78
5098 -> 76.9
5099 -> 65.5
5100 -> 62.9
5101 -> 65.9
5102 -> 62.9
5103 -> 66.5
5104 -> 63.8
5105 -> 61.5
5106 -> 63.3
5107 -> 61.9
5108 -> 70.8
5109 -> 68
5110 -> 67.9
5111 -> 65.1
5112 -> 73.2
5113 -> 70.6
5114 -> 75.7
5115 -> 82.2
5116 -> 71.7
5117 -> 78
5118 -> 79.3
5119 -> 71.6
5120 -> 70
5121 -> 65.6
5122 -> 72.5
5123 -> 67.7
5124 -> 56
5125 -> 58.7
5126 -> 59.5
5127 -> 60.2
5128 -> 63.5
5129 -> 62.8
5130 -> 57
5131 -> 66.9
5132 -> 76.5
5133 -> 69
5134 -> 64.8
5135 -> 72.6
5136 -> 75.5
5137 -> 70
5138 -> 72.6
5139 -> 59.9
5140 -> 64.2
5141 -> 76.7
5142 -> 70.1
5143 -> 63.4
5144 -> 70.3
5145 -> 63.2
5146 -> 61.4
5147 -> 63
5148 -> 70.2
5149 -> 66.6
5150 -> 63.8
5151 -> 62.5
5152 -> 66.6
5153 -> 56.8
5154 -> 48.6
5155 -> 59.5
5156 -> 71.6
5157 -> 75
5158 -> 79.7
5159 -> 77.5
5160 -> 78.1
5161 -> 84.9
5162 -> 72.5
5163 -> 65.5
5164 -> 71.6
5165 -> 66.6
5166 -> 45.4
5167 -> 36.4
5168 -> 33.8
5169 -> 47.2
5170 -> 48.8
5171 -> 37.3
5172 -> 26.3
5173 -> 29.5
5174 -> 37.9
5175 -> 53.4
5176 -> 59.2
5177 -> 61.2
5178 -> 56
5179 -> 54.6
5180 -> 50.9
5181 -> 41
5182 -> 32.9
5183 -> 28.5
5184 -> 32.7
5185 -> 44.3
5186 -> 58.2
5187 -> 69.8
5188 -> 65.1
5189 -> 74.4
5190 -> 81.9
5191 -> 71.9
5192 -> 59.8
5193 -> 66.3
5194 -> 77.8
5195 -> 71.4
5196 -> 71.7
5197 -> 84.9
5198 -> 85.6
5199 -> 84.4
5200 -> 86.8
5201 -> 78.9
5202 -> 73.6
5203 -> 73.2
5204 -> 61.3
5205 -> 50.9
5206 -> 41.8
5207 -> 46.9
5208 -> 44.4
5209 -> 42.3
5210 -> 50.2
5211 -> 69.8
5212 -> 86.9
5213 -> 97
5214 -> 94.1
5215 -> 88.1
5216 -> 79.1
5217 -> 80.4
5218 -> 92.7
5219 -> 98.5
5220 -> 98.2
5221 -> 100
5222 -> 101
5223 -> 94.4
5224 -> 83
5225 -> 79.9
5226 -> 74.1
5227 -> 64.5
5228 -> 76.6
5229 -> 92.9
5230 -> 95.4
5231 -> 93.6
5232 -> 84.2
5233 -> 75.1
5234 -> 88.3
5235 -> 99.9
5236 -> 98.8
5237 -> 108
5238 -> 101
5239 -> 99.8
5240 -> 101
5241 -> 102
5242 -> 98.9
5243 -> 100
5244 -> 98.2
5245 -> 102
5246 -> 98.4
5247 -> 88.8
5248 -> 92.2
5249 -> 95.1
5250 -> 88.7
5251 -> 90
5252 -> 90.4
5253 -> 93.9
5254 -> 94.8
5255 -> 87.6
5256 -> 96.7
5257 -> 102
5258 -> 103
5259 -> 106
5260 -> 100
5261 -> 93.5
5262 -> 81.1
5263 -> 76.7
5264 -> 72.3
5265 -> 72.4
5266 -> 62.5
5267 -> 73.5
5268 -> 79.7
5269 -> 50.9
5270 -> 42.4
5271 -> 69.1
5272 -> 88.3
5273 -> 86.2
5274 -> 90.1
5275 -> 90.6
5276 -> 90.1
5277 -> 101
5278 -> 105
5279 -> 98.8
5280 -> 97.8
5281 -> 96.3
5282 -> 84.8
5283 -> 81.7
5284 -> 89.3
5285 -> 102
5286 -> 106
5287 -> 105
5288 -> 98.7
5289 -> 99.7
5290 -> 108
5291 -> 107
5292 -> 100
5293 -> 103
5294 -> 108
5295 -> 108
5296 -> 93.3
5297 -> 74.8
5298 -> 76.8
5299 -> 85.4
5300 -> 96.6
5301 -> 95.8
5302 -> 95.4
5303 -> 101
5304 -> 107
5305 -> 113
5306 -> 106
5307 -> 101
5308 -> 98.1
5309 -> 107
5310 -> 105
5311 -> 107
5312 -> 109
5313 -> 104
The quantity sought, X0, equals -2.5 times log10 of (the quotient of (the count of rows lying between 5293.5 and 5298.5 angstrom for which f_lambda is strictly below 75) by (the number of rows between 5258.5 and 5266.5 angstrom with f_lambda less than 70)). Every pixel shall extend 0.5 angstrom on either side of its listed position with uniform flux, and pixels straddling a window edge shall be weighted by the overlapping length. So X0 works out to 0.0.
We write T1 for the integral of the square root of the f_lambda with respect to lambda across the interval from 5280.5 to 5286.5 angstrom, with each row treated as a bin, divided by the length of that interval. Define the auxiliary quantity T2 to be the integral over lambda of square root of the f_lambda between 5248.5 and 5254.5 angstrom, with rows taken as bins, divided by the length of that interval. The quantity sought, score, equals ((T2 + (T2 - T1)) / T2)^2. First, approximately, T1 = 9.7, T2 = 9.6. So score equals 1.0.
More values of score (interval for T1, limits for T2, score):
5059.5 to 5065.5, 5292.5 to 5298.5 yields 1.2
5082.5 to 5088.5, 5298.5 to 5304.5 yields 1.3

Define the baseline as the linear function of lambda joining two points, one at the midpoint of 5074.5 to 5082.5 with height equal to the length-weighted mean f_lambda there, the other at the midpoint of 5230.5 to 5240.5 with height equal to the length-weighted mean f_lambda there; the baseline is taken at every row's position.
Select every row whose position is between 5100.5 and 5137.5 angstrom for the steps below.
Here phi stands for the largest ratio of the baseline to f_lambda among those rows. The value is 1.38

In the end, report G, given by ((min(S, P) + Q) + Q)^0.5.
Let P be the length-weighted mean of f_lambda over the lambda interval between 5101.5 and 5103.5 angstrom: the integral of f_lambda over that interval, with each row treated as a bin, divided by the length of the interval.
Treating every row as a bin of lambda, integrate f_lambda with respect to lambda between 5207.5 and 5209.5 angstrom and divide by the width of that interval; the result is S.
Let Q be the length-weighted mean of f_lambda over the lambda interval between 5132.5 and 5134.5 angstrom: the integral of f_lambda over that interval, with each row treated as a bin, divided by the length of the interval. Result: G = 13.3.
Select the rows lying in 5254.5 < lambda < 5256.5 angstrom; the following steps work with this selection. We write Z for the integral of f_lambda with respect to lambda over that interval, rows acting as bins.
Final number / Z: 184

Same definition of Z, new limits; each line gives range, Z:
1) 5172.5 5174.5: 67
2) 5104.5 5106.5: 125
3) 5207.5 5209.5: 87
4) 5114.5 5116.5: 154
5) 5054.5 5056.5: 154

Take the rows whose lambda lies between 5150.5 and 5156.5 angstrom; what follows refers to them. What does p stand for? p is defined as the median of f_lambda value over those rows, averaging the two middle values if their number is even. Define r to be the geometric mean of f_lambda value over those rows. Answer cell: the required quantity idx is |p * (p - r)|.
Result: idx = 32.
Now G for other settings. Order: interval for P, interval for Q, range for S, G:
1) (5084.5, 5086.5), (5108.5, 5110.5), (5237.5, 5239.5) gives 14.6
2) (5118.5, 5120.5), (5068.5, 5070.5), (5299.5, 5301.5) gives 14.6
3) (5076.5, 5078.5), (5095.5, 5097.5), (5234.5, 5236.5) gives 14.6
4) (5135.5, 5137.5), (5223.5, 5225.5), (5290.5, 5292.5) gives 15.4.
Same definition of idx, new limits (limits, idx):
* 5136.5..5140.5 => 41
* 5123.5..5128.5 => 2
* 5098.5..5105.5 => 20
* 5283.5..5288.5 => 203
